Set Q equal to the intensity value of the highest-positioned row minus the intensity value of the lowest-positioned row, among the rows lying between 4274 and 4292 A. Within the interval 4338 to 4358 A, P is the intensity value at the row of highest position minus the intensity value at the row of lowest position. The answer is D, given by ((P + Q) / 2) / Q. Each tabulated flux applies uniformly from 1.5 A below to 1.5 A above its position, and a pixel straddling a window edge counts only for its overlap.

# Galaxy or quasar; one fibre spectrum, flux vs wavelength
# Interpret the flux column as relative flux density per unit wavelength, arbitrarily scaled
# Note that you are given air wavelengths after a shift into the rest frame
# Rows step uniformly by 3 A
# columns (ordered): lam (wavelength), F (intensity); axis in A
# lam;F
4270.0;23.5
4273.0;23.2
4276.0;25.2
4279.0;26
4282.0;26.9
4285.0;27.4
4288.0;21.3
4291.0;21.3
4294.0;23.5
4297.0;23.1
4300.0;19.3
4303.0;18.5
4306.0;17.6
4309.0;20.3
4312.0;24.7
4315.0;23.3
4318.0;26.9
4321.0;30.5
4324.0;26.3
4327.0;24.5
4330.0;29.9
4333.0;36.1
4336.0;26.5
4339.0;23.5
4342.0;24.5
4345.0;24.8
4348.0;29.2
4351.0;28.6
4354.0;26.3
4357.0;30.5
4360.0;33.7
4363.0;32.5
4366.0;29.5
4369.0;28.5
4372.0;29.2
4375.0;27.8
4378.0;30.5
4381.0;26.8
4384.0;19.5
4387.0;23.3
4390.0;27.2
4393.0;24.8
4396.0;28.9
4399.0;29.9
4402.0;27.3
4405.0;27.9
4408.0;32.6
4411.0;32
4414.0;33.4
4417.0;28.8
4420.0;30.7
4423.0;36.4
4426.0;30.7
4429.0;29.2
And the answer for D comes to -0.4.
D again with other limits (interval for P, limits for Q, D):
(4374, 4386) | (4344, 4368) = -0.4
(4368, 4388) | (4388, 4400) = -0.5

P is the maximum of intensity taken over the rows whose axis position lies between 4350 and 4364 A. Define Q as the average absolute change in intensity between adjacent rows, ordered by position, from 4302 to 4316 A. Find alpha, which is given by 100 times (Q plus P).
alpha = 3605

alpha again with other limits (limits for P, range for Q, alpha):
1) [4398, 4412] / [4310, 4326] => 3580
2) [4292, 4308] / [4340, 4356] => 2540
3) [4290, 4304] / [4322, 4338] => 2925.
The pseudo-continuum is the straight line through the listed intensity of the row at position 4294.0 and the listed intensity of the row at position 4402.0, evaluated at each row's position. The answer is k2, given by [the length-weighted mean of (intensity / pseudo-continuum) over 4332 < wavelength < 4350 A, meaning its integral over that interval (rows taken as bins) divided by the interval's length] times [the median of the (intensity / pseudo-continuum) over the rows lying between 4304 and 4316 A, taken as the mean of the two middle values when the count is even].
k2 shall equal 0.98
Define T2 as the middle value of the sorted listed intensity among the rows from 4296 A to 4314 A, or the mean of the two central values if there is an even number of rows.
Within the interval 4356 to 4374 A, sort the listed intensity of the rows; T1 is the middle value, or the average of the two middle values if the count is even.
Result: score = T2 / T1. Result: 0.66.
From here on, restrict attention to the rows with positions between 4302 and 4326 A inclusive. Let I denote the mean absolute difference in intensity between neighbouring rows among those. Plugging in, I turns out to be 3.0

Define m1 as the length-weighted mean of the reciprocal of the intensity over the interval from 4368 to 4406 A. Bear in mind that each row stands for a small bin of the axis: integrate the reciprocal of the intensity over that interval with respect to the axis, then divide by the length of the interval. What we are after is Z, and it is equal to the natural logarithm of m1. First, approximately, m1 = 0.038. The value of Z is -3.28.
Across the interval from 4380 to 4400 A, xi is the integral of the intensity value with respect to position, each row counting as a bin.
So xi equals 513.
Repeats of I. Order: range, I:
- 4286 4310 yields 1.5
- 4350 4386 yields 2.8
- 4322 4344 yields 4.5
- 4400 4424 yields 2.8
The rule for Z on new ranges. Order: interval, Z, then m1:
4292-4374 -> -3.24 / 0.039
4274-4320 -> -3.12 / 0.044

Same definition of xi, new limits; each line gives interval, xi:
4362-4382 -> 585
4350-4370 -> 600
